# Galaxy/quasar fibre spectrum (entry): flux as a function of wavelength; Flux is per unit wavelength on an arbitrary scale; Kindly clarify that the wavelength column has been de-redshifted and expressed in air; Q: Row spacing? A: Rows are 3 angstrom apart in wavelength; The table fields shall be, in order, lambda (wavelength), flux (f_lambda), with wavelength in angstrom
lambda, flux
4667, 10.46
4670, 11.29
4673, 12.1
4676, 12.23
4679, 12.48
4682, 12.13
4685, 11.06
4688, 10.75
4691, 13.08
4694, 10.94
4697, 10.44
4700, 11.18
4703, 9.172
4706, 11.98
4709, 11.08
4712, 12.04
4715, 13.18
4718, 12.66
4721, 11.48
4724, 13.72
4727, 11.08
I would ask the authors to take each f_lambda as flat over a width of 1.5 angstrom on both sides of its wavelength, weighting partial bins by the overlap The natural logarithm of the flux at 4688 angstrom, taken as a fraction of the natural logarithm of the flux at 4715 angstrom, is 0.92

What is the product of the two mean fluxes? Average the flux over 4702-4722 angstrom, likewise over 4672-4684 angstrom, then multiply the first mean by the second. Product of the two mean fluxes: 143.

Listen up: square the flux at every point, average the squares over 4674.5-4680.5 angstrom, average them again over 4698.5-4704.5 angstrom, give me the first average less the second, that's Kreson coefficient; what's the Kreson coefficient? 48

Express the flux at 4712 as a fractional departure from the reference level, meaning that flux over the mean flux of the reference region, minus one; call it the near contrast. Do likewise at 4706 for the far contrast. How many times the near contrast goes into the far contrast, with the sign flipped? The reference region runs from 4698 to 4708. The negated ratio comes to -1.0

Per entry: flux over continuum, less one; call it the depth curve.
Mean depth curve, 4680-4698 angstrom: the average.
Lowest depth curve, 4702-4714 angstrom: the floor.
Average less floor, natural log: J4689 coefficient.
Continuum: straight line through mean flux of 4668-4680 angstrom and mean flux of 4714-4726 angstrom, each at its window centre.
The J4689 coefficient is -1.6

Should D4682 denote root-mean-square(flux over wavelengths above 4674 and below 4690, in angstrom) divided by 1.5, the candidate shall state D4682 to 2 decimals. 7.83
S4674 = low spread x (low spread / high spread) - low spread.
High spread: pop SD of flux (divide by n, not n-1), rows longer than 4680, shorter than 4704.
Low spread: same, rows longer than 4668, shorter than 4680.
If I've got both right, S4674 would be -0.26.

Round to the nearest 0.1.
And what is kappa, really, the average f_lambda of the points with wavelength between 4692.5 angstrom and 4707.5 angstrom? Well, 10.7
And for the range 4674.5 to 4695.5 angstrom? 11.8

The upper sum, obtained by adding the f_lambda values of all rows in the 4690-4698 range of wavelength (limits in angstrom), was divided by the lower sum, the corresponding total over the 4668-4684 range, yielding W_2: 0.57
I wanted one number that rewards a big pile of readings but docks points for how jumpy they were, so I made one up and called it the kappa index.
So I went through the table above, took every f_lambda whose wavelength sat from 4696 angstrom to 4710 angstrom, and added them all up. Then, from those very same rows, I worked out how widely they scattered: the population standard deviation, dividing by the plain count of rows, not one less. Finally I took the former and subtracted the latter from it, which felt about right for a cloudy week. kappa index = 53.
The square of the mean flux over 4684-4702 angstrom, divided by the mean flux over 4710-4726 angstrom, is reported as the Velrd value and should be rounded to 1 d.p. 10.0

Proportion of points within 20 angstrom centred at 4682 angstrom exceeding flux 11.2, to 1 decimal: 0.7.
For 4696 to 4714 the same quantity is 0.3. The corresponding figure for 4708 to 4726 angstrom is 0.8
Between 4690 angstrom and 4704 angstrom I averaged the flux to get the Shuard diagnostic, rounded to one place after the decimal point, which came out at 11.0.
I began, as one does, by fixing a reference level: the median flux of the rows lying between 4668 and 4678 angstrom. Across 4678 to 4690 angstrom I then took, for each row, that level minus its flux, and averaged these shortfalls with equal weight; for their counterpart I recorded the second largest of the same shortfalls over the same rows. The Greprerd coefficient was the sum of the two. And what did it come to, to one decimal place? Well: 1.5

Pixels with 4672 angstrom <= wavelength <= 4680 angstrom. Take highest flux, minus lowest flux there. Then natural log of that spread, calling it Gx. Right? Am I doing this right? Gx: -1.0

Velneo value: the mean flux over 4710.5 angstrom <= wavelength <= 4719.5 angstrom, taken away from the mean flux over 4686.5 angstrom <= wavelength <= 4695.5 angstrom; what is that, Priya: -1.0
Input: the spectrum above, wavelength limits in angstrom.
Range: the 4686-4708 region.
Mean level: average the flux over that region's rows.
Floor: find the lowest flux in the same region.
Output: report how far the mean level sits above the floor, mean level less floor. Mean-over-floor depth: 1.9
